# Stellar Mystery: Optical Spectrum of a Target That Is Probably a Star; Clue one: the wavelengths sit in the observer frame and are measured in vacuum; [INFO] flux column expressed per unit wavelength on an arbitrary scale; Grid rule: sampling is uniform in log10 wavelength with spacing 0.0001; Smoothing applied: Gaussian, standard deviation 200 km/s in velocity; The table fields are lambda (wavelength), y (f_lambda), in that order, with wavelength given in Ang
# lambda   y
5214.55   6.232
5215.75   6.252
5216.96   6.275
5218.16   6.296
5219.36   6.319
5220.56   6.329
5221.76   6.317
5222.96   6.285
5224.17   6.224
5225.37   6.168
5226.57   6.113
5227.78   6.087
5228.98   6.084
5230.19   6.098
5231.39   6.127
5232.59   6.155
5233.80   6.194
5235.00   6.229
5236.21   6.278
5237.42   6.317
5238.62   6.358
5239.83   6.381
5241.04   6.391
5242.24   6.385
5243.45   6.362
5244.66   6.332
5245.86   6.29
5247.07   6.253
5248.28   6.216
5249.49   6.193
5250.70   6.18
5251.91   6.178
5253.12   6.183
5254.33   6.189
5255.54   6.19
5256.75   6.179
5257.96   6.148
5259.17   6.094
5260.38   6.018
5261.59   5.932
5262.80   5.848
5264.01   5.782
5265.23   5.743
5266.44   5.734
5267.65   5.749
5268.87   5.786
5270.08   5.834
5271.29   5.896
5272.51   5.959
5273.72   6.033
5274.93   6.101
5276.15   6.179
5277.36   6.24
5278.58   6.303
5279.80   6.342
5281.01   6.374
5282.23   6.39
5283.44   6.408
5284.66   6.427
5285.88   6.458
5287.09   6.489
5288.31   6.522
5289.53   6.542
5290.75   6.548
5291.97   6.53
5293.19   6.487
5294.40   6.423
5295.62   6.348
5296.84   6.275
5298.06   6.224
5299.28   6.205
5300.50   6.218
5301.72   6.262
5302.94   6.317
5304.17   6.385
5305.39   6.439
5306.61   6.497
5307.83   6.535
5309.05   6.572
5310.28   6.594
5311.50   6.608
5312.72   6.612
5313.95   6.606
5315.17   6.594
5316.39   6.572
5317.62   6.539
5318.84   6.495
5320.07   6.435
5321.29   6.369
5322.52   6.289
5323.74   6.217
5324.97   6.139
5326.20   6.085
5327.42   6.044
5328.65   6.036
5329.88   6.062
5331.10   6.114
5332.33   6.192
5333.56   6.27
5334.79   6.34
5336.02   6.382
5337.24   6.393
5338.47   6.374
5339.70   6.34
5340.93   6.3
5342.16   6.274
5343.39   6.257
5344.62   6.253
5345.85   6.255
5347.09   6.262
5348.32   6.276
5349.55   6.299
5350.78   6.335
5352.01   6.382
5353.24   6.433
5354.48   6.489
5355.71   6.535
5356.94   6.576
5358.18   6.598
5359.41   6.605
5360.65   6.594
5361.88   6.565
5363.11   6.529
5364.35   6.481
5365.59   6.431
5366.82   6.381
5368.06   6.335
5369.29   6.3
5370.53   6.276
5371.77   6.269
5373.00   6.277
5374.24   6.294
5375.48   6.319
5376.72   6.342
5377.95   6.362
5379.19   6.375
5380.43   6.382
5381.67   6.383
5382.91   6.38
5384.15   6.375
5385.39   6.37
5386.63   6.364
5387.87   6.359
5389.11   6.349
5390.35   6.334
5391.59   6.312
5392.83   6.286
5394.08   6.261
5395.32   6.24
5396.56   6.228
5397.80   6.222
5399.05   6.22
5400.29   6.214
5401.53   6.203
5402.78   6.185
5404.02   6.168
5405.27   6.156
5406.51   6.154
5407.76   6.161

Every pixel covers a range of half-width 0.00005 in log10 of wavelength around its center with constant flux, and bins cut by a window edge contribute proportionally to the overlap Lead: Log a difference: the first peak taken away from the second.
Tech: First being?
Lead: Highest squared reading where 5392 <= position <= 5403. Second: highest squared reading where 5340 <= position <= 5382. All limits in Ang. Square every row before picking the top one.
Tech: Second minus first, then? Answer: 4.1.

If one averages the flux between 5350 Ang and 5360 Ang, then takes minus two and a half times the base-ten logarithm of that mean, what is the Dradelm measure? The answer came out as -2.03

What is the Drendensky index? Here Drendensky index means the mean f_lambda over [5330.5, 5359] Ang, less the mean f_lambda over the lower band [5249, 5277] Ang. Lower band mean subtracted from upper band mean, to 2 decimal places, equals 0.34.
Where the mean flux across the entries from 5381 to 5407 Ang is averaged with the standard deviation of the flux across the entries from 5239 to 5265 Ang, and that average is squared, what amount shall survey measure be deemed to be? 10.4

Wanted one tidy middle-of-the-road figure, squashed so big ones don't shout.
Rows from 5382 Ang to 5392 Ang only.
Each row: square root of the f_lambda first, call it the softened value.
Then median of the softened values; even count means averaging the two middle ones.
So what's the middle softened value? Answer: 2.52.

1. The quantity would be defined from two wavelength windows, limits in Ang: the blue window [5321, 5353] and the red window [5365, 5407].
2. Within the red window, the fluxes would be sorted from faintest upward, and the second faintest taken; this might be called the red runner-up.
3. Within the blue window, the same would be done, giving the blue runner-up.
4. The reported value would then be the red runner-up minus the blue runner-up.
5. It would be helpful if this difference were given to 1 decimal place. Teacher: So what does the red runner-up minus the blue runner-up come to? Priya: 0.1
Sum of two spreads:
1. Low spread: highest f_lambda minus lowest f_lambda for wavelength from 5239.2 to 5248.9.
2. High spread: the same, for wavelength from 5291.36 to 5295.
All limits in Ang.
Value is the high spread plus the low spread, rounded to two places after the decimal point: 0.28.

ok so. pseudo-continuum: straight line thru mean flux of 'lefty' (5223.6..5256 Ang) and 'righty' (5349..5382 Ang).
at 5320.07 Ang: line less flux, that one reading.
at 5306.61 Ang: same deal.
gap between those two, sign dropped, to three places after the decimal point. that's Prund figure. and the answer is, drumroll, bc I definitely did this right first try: 0.082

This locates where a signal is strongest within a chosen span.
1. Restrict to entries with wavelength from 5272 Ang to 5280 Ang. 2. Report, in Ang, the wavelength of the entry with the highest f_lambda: 5279.80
